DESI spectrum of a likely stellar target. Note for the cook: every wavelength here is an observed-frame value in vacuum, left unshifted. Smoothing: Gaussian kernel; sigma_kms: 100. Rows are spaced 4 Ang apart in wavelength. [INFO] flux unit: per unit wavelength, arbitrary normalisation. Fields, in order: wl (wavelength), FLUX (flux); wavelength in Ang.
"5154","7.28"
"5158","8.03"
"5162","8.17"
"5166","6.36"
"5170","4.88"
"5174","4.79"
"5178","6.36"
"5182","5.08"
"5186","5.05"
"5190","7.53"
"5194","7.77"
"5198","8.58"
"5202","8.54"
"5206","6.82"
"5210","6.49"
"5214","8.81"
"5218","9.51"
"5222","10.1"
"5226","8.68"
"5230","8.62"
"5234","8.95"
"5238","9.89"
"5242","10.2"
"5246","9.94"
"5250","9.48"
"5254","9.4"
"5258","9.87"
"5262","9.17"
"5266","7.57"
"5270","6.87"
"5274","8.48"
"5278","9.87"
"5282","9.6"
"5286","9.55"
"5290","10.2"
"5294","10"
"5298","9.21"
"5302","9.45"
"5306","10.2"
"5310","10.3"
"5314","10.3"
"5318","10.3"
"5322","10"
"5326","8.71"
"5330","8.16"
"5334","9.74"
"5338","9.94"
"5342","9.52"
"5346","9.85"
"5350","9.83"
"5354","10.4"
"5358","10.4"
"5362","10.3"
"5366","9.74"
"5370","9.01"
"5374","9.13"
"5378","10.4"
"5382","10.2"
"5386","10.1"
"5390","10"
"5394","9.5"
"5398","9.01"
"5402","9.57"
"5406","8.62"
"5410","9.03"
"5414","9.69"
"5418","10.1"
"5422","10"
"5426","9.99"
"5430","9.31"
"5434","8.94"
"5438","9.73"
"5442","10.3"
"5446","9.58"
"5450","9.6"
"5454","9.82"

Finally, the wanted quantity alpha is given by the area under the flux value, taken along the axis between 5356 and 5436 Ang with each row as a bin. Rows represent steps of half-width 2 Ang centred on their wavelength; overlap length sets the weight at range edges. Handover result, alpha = 772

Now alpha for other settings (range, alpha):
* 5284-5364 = 785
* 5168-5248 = 626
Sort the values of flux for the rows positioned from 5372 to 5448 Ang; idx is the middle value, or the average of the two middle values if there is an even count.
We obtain 9.69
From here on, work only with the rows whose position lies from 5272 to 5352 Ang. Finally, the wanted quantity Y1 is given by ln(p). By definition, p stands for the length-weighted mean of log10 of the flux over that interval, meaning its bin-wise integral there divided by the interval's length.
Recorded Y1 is -0.016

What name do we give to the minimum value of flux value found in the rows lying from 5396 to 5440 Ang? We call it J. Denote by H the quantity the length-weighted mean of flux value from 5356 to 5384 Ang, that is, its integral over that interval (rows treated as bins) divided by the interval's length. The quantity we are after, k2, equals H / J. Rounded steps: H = 9.9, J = 8.62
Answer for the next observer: 1.1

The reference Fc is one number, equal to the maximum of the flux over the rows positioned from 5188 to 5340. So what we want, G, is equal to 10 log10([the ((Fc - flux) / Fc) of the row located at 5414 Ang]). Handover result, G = -12.3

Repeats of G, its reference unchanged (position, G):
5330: -6.8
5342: -11.2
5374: -9.4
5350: -13.4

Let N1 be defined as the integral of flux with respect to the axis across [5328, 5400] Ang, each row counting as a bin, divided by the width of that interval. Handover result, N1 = 9.7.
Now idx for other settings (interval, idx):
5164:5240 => 7.77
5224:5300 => 9.48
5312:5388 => 9.94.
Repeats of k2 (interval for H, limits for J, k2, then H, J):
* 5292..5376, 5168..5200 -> 2.0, 9.7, 4.79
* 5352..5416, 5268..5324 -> 1.4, 9.7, 6.87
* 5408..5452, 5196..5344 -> 1.5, 9.7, 6.49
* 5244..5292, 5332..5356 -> 1.0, 9.2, 9.52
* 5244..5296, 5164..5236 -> 1.9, 9.2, 4.79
